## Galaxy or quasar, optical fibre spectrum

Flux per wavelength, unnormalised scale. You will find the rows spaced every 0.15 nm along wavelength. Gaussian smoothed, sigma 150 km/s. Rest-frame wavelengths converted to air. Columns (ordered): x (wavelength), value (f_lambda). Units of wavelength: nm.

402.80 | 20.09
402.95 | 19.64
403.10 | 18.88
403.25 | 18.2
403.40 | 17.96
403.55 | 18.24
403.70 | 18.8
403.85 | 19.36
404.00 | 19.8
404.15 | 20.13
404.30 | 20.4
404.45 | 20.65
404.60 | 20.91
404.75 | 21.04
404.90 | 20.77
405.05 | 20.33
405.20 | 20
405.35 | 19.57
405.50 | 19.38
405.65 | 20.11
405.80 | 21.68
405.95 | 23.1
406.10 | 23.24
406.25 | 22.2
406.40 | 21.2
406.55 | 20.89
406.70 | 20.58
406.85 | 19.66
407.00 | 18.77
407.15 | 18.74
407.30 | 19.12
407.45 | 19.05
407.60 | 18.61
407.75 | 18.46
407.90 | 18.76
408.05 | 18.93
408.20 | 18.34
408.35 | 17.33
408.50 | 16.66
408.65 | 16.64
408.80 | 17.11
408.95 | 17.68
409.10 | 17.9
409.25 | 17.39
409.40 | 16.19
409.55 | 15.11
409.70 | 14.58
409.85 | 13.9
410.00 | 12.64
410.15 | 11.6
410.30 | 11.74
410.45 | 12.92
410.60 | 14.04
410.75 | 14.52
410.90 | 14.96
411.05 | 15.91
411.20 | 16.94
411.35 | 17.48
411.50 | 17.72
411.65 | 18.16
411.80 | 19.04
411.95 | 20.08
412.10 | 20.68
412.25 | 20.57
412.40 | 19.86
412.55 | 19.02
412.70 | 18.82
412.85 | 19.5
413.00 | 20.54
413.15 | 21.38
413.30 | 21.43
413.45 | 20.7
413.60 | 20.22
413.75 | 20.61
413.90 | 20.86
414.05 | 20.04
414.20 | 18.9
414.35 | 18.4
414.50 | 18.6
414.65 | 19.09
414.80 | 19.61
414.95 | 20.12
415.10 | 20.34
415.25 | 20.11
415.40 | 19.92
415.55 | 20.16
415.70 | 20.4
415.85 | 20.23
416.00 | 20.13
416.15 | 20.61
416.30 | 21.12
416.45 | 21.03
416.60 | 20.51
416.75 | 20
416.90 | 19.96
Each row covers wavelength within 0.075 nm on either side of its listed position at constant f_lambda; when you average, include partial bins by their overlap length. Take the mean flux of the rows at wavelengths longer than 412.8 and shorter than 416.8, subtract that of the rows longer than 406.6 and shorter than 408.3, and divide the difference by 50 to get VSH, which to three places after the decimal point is 0.023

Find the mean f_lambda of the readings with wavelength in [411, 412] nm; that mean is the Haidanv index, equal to 17.9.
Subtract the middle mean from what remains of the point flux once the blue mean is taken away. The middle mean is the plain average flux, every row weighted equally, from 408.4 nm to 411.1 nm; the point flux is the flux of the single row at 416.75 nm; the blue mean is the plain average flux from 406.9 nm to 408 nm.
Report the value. -14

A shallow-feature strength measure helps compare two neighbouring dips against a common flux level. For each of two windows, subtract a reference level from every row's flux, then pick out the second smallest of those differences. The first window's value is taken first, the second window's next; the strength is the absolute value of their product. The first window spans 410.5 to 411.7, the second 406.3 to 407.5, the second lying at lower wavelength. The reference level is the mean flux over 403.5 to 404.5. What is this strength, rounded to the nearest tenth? 4.4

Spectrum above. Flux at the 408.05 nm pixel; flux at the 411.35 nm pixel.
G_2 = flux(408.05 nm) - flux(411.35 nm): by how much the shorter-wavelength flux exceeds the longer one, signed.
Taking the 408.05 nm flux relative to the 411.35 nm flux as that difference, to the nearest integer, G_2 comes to 1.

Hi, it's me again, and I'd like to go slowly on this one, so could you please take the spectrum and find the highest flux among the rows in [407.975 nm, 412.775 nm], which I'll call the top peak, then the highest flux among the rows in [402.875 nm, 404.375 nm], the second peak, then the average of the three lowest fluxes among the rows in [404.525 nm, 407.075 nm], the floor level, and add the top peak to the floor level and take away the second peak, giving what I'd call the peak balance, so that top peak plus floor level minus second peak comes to 19.5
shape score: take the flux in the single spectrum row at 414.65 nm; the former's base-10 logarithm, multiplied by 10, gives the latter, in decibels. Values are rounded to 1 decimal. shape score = 12.8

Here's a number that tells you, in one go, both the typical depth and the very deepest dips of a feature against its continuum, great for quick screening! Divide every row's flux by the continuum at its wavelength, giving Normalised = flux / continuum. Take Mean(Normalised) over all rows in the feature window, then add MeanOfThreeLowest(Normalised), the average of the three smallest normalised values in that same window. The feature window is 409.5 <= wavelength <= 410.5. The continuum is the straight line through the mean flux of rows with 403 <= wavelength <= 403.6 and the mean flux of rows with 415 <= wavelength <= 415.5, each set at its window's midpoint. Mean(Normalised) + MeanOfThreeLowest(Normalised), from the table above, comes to 1.30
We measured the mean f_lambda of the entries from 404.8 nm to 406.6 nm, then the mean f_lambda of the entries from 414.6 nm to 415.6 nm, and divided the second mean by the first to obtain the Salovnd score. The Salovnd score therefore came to 0.95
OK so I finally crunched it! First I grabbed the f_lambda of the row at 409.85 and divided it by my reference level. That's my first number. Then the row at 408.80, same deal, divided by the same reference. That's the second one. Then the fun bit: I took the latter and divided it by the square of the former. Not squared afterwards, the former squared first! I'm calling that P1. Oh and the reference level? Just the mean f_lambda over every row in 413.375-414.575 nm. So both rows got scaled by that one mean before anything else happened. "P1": 1.75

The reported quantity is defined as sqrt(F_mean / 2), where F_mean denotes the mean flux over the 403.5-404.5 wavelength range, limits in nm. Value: 3.13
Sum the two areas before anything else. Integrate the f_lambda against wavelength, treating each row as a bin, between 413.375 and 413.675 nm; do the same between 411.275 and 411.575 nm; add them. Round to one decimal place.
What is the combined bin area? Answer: 11.4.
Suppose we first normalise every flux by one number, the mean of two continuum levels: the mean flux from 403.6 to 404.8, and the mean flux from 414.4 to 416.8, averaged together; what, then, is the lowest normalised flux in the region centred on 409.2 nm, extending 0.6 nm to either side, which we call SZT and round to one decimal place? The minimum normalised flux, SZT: 0.7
